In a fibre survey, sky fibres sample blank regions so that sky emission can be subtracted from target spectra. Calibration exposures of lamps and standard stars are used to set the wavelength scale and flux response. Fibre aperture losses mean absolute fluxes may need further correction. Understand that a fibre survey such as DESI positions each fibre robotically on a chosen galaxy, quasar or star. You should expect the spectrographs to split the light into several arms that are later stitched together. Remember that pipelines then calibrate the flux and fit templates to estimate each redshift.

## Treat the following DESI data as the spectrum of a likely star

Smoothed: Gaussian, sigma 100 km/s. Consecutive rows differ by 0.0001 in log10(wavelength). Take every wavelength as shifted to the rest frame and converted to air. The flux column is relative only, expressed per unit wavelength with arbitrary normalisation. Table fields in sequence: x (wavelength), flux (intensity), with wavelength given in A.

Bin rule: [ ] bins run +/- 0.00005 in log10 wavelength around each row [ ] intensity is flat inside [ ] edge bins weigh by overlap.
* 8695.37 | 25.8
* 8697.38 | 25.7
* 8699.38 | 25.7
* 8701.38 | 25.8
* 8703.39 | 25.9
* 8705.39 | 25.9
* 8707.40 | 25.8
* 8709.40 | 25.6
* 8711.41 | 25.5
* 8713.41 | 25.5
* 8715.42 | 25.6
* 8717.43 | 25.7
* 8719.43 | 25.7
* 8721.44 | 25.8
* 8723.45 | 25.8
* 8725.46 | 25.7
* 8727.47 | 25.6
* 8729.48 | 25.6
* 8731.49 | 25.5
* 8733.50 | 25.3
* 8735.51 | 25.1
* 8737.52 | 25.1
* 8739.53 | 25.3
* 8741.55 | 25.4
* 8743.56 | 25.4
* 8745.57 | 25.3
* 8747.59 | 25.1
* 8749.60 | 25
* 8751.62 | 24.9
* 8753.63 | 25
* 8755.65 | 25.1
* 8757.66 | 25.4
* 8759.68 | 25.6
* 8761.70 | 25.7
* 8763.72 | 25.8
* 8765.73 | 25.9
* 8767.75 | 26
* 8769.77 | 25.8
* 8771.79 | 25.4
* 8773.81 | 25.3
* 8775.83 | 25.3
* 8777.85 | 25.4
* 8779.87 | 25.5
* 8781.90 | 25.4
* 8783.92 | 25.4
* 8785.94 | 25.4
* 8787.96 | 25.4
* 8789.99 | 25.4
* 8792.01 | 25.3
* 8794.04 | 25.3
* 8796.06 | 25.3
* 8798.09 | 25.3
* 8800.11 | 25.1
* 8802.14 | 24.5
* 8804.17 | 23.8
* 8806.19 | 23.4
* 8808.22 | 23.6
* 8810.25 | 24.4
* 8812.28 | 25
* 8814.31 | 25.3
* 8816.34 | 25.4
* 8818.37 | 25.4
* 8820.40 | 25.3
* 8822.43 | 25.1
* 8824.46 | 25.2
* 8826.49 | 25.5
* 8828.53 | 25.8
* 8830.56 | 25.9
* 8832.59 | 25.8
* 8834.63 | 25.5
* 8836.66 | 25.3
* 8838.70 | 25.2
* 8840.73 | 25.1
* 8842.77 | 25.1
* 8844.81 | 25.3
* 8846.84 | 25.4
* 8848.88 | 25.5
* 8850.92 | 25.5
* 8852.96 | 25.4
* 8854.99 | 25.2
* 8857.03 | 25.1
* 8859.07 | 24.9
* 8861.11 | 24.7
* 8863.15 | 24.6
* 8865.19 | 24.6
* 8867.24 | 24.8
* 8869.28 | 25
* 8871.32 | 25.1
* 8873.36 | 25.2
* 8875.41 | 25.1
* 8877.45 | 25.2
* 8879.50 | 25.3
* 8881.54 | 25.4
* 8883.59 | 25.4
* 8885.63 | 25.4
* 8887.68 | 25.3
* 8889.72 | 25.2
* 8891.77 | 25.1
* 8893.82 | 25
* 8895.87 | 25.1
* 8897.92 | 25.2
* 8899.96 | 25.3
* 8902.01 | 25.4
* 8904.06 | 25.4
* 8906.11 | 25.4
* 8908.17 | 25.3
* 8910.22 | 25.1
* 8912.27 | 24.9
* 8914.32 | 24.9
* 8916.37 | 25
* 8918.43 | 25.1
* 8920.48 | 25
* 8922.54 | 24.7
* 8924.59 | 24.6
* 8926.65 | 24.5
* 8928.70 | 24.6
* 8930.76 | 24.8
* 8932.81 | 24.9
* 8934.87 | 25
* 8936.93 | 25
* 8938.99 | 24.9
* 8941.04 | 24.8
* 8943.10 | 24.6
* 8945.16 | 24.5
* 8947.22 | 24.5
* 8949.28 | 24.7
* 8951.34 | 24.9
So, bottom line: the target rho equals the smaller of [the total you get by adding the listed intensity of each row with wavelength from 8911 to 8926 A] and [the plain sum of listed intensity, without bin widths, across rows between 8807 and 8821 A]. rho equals 174.2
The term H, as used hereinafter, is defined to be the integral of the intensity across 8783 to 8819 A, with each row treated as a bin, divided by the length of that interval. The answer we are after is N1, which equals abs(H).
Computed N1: 24.9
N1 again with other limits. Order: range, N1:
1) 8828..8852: 25.4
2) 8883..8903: 25.2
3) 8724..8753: 25.3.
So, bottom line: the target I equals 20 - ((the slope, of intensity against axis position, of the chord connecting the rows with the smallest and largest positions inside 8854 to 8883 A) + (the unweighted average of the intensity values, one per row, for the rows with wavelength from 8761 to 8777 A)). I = -5.66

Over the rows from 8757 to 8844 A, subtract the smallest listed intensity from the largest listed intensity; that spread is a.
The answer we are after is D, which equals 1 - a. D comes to -1.60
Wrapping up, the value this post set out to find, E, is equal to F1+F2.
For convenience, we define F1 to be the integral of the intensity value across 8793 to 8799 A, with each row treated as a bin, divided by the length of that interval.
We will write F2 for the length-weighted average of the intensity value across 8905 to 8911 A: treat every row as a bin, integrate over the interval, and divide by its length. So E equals 50.5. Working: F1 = 25.3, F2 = 25.2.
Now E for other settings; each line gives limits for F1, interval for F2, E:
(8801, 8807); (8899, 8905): 49.3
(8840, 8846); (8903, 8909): 50.5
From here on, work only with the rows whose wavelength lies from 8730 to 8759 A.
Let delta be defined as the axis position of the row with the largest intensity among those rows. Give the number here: 8731.49 A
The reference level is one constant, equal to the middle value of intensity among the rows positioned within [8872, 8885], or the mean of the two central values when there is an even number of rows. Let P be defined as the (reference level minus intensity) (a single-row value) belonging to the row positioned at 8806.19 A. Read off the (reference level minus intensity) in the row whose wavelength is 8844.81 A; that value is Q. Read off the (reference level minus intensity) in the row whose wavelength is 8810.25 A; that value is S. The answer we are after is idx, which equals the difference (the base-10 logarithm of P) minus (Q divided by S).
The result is 0.3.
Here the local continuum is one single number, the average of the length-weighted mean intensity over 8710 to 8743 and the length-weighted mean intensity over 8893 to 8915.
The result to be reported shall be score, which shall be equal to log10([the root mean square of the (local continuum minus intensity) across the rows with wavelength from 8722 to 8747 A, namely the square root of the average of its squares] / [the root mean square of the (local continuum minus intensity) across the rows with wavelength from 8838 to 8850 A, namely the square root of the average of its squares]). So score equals 0.1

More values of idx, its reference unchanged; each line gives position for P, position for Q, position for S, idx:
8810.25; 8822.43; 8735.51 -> -1.1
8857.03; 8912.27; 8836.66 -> 6.2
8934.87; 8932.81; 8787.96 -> 1.7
